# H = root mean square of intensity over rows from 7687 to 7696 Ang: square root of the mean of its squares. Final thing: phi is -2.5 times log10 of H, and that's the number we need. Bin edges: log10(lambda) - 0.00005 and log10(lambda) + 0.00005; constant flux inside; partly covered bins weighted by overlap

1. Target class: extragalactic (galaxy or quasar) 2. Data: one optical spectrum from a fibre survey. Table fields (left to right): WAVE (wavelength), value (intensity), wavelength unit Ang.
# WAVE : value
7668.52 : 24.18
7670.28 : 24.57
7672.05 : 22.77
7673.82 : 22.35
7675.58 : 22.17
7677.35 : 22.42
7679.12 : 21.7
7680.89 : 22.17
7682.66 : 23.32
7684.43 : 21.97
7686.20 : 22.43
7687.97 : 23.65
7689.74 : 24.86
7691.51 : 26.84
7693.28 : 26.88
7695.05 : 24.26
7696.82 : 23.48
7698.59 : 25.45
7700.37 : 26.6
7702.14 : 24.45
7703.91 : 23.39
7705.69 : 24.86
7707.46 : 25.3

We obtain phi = -3.51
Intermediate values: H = 25.3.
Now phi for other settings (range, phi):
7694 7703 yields -3.49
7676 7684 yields -3.38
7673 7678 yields -3.37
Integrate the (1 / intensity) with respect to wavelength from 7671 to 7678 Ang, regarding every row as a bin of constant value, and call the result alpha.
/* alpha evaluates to 0.311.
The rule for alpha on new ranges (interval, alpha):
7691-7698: 0.278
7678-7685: 0.314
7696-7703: 0.280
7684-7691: 0.299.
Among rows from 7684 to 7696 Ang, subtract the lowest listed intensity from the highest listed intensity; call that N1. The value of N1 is 4.9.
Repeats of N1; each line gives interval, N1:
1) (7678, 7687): 1.6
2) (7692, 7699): 3.4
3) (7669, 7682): 2.9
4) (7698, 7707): 3.2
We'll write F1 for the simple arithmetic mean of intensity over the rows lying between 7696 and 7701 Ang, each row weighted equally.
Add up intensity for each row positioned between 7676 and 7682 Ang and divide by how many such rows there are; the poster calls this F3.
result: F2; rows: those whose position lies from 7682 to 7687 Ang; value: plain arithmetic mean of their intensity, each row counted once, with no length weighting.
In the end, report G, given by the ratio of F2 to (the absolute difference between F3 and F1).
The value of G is 7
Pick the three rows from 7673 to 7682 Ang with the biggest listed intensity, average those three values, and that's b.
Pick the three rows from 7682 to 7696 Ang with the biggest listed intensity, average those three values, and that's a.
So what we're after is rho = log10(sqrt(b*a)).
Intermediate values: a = 26.2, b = 22.3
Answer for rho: 1.38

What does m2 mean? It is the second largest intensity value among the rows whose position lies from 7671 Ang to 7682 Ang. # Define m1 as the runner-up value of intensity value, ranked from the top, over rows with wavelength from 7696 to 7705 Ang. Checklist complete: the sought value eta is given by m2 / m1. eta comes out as 0.88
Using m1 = 25.45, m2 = 22.42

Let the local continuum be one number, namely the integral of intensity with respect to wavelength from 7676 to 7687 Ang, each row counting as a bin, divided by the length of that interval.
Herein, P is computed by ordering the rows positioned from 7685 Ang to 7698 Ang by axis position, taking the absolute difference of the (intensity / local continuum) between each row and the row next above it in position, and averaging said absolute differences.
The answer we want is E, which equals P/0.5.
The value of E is 0.117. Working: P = 0.059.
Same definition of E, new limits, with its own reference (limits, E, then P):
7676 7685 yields 0.083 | 0.041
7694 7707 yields 0.128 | 0.064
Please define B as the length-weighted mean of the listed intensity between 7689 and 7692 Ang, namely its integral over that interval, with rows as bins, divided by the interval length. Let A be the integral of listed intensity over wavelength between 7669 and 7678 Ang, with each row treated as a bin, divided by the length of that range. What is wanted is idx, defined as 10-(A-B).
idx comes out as 12.8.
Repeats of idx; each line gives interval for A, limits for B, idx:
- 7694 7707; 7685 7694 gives 10.1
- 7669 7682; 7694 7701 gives 12.3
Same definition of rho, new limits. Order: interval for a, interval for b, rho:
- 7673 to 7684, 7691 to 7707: 1.39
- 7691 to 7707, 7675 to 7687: 1.39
